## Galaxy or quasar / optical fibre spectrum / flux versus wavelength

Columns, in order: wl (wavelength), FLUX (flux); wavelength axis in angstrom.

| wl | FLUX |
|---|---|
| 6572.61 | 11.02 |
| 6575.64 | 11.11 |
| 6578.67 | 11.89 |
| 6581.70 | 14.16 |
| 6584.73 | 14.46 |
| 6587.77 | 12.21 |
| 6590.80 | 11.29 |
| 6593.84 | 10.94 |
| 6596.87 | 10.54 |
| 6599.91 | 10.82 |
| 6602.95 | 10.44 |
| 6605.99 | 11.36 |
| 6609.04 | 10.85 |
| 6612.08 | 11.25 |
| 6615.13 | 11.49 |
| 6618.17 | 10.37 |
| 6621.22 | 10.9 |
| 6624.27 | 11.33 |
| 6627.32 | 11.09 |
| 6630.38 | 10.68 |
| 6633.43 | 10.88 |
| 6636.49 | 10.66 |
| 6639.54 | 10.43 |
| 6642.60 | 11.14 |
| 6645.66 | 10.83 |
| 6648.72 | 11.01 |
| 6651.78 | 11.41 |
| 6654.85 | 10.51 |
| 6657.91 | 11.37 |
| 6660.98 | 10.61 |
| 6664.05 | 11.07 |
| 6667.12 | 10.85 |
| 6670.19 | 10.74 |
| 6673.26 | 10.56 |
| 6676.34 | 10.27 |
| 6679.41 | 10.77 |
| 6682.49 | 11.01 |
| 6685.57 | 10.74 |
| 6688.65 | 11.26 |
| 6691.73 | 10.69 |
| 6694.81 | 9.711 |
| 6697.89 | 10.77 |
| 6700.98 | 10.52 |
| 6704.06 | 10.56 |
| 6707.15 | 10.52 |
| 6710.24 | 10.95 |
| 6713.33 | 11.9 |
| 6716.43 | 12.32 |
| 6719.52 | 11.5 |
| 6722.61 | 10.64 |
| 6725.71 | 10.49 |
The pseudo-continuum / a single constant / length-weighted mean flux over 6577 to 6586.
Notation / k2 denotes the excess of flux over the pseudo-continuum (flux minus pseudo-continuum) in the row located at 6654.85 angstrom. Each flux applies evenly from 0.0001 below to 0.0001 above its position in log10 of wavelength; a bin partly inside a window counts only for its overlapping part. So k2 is -2.9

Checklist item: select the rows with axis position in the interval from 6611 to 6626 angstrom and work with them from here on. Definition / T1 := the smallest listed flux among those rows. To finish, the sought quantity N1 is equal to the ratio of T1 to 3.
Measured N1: 3.46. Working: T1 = 10.37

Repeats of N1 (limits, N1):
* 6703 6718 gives 3.51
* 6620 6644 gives 3.48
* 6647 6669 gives 3.50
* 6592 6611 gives 3.48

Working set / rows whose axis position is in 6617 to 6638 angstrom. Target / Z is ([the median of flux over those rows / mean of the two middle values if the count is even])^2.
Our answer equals 118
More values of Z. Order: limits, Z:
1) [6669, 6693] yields 115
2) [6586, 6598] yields 124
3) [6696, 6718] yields 116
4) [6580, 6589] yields 201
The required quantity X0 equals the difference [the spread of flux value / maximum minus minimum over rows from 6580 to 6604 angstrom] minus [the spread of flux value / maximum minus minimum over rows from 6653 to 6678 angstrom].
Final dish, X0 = 2.9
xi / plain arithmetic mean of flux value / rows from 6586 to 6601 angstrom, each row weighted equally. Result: 11.2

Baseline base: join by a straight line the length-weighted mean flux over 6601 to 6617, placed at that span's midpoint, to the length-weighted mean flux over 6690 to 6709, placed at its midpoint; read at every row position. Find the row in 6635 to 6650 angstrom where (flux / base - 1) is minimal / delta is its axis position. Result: 6639.54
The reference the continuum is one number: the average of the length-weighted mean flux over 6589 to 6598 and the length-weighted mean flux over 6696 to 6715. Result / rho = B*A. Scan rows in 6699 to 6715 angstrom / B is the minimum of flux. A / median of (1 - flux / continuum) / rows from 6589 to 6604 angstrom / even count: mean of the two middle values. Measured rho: 0.10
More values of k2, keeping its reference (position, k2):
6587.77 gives -1.2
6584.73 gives 1.0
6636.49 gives -2.8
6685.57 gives -2.7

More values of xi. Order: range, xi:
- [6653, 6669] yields 10.9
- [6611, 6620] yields 11.0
